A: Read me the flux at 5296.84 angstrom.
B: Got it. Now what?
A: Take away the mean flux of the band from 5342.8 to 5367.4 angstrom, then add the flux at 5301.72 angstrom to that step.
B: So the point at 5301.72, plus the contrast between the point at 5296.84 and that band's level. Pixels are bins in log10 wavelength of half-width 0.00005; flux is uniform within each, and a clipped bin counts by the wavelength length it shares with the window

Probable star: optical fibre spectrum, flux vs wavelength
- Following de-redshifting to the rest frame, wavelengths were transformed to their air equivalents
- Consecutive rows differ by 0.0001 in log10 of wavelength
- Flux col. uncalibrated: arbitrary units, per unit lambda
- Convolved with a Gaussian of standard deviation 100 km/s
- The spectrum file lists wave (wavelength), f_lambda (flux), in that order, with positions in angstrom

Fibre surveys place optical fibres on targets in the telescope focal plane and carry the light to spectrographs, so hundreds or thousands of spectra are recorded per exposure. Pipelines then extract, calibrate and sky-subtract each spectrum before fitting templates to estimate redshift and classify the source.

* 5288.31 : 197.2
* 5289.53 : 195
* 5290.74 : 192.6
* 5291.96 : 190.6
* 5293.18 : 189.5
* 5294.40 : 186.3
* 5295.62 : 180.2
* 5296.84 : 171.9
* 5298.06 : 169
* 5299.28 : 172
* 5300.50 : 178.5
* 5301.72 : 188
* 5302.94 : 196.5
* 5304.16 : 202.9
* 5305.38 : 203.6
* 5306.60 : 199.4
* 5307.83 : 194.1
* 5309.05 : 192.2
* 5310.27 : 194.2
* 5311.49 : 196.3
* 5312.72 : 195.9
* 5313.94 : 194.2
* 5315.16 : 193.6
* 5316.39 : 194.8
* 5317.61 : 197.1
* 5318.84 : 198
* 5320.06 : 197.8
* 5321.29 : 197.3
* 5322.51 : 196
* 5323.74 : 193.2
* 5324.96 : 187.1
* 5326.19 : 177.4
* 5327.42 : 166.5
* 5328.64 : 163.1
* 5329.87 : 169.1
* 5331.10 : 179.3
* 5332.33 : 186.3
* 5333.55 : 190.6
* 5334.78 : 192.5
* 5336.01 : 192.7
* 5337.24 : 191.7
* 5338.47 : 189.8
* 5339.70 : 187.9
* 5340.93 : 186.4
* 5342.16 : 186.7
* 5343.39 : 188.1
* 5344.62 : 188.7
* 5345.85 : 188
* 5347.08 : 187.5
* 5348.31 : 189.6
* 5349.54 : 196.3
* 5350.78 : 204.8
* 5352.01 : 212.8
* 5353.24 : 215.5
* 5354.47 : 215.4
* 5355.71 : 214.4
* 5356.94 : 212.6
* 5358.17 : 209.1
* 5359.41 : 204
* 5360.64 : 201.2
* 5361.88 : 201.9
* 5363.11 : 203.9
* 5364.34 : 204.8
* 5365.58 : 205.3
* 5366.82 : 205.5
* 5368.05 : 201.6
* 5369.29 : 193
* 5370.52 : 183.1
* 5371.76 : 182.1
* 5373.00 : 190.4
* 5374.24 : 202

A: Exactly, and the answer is 157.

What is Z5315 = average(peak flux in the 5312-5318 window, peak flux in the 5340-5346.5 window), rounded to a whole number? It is 193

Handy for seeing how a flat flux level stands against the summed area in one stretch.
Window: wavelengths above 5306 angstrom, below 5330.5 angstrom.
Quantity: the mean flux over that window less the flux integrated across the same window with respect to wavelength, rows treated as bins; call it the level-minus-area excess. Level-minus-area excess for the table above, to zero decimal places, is -4460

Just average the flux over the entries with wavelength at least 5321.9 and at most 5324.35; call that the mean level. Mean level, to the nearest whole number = 195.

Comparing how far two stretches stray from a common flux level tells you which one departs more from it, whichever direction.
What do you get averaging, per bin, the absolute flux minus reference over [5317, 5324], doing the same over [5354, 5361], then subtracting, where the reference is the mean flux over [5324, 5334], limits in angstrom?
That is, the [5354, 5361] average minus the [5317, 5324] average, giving 13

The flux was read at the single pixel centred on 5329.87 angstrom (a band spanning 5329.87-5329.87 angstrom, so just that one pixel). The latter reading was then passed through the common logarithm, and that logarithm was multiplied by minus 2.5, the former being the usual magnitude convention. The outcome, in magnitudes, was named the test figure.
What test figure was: -5.57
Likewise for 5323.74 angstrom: -5.72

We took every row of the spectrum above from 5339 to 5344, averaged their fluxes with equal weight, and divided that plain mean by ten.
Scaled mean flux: 18.7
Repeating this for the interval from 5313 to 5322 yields 19.6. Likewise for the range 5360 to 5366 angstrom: 20.3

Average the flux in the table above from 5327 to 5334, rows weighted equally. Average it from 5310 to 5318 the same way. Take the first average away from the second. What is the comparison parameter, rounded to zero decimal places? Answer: 19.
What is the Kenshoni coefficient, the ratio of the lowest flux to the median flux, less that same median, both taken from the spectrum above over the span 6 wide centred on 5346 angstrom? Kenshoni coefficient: -187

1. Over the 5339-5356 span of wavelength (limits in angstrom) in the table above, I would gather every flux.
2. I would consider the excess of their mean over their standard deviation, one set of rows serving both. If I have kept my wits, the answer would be 185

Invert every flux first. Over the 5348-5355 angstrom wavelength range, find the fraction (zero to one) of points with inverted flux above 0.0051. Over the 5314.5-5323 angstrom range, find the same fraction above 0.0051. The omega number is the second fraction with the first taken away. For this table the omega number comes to 0.3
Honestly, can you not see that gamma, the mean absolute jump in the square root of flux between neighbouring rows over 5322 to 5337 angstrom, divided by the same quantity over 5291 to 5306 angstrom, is 1.13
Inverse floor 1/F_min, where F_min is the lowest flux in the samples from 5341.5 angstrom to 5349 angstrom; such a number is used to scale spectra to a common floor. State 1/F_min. 0.0054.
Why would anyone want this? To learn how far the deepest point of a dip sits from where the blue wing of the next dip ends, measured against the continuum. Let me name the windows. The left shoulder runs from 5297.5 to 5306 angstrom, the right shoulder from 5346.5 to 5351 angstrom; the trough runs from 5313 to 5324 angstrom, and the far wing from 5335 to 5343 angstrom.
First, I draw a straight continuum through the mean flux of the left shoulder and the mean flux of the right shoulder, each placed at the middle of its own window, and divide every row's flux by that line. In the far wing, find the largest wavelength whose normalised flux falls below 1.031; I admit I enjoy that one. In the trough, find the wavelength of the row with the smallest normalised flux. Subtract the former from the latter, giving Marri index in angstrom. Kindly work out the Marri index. -18.4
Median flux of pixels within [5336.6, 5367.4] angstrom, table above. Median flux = 202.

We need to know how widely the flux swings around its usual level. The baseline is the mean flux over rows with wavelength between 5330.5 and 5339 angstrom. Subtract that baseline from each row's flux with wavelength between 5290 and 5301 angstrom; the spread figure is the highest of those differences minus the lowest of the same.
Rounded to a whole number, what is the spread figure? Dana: 24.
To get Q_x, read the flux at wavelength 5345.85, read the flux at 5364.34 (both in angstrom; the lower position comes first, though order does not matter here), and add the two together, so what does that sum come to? 393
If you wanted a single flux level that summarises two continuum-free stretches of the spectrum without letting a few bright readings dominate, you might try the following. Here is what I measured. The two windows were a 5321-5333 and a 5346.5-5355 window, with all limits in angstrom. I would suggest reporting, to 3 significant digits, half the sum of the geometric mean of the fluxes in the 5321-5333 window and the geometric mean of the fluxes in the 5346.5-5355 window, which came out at 192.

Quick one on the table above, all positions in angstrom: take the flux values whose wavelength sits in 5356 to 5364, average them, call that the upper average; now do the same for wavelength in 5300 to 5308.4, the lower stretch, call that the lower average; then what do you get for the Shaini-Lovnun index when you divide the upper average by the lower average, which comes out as 1.06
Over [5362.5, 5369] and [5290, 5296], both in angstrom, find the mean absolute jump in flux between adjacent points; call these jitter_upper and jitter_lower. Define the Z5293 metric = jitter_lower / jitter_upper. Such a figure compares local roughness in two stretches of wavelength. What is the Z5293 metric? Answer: 2.3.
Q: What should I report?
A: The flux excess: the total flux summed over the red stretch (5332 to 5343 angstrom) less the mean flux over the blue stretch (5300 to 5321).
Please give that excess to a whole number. 1509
